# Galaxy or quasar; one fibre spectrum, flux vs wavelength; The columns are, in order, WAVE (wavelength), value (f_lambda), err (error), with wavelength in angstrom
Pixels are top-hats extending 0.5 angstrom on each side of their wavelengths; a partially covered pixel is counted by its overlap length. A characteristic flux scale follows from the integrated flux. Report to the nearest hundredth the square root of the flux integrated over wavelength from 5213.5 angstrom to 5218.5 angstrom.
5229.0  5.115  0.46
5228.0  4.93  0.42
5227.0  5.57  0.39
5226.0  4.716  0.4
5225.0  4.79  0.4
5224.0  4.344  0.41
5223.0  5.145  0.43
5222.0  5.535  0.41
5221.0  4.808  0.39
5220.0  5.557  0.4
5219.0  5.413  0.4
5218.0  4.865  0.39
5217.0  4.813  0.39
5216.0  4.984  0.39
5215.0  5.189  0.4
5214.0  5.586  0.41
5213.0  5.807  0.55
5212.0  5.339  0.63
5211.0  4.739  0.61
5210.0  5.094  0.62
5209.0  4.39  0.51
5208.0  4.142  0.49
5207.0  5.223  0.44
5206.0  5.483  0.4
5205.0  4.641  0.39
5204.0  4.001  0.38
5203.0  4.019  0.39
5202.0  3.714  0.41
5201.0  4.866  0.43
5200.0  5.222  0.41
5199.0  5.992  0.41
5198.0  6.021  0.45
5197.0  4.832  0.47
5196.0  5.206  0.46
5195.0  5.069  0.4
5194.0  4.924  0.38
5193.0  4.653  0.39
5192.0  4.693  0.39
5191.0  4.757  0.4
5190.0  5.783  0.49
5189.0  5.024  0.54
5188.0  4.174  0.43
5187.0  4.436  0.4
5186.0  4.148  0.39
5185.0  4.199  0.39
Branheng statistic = 5.04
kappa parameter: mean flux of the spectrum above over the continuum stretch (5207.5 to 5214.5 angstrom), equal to 5.01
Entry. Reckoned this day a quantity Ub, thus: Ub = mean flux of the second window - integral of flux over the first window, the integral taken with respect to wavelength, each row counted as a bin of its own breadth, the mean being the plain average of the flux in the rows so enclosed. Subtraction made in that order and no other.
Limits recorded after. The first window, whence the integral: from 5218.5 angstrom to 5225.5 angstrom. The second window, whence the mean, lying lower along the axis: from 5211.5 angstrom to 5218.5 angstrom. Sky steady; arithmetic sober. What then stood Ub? -30.4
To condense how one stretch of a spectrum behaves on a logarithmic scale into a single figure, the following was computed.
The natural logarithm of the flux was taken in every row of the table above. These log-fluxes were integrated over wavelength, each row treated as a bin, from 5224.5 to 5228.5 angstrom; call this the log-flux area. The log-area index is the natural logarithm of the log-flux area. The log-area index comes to 1.86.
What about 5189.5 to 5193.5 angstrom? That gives 1.86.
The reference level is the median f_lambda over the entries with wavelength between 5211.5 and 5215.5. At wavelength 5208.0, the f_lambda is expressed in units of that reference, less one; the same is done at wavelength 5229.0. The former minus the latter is -0.18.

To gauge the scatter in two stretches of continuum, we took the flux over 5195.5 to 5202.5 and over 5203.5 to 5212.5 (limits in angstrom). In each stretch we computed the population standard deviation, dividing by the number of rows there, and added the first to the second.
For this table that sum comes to 1.23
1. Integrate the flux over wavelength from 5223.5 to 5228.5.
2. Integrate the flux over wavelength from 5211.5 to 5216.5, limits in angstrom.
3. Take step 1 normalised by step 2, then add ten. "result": 10.9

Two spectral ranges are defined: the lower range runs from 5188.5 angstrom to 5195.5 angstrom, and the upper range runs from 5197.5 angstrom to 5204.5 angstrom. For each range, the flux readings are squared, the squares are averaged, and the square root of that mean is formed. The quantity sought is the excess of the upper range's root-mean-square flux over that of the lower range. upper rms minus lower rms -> -0.1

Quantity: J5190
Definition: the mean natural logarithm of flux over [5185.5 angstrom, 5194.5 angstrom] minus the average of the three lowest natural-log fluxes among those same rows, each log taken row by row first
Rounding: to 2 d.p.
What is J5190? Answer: 0.10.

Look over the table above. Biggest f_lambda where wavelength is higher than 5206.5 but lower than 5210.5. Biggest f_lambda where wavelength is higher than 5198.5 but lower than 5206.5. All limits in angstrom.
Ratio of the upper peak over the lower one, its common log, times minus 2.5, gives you 0.149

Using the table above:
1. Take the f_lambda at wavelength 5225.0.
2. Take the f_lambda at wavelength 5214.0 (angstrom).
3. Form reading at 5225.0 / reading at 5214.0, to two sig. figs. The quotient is 0.86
